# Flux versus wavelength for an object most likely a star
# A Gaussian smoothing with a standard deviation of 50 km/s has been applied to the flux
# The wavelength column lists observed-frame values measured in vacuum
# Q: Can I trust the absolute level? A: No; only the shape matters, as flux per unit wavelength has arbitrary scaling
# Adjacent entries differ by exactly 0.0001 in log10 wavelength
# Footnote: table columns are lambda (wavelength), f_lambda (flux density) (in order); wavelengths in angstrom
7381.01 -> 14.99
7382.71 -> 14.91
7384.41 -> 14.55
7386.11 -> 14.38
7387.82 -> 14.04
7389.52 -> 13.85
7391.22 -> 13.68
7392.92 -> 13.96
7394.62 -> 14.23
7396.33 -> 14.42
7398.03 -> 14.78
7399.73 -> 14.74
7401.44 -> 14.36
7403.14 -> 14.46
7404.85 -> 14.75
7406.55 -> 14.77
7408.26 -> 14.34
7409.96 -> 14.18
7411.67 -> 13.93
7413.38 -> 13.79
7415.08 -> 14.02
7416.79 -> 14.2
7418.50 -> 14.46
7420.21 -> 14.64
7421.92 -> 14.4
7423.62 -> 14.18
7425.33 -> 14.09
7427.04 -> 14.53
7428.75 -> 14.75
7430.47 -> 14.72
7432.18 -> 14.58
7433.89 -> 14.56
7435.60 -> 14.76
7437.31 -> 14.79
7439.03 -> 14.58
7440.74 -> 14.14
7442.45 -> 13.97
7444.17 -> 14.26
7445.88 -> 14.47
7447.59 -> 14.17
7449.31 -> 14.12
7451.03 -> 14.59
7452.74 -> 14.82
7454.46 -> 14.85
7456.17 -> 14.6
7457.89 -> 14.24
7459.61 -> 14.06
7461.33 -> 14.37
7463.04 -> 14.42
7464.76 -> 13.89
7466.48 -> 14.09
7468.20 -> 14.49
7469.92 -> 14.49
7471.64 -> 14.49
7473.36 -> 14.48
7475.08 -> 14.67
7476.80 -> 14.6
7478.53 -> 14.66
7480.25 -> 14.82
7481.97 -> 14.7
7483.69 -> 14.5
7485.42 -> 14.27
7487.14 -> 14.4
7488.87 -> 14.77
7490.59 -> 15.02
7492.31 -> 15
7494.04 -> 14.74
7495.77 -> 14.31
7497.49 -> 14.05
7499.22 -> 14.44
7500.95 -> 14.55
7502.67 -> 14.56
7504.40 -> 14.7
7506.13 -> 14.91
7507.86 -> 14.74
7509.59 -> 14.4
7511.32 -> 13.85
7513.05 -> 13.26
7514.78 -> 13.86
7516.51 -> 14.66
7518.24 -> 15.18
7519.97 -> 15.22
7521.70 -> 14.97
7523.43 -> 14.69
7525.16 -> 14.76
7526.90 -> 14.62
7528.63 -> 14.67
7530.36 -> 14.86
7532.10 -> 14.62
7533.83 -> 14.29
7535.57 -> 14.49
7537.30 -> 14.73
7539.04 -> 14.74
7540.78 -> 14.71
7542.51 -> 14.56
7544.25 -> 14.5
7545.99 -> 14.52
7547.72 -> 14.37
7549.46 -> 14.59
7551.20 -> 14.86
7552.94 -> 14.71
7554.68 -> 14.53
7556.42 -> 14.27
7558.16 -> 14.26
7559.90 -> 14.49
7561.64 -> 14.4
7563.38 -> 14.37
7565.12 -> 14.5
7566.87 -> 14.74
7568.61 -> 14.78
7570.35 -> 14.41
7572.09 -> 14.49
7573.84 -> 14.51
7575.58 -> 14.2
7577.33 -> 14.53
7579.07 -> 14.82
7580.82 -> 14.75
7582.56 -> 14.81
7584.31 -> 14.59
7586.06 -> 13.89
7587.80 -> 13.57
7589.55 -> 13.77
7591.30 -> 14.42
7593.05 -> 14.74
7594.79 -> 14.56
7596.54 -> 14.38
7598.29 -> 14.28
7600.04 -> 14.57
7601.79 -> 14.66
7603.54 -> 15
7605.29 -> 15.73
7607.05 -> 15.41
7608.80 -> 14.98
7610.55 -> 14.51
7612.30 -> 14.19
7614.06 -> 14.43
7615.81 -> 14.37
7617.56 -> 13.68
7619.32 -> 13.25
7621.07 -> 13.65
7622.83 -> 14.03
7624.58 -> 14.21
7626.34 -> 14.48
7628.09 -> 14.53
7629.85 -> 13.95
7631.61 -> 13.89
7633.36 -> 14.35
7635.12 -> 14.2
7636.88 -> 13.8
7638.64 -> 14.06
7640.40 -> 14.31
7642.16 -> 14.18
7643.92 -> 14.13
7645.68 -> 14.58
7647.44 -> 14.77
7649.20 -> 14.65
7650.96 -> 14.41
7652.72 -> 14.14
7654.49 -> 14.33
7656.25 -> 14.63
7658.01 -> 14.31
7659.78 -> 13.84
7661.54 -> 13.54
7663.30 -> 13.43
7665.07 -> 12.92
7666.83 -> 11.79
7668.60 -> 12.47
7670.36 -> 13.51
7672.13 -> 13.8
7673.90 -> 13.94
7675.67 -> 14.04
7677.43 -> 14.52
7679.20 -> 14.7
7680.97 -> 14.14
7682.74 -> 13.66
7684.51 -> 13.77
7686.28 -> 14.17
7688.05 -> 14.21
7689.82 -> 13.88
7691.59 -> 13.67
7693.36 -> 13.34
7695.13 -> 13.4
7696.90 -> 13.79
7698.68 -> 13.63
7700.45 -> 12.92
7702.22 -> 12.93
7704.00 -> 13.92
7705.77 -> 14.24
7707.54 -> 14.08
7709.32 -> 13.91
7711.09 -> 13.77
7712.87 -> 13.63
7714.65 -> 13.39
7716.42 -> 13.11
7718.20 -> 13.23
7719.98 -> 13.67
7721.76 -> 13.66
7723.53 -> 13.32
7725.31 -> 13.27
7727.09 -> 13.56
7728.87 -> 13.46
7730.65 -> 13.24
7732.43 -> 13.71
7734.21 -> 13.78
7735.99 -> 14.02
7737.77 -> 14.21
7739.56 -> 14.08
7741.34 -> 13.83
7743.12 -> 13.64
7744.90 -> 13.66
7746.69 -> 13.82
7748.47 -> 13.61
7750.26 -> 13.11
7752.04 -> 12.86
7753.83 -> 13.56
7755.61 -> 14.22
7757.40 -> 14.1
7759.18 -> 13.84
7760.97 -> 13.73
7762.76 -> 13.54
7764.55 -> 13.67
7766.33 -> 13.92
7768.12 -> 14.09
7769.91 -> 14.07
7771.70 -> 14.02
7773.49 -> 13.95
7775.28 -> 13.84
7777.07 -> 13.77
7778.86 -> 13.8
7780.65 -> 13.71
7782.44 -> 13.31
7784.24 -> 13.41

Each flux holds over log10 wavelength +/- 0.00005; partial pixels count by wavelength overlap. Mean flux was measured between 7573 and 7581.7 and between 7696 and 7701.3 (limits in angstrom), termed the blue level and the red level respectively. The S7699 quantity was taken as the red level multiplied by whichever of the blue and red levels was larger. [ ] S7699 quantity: 196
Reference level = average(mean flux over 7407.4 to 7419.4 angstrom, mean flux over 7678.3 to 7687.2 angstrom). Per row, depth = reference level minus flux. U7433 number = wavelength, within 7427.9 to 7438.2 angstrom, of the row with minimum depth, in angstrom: 7437.31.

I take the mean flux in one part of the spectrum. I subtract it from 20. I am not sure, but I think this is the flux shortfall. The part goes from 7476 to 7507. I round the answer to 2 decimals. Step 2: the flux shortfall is 5.39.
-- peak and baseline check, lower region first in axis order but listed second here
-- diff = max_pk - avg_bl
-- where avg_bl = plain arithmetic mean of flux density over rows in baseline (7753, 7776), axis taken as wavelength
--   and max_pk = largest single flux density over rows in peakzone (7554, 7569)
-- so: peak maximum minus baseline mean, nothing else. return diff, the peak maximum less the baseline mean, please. 0.9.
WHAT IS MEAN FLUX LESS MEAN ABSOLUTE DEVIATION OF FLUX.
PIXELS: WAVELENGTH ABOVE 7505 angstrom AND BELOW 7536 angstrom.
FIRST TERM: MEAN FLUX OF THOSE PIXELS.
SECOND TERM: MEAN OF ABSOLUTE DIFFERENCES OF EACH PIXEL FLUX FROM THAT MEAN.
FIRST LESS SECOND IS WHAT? 14.2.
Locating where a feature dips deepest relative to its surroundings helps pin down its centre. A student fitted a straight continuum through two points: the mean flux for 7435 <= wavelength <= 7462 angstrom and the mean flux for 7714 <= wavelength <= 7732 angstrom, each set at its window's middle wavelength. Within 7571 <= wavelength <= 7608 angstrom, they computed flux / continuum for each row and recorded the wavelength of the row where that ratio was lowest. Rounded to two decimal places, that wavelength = 7587.80 angstrom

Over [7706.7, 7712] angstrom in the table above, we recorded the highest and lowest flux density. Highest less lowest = 0.31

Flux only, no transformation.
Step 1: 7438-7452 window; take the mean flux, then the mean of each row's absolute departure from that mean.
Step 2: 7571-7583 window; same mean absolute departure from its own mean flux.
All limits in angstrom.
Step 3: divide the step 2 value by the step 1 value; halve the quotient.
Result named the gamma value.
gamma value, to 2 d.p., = 0.45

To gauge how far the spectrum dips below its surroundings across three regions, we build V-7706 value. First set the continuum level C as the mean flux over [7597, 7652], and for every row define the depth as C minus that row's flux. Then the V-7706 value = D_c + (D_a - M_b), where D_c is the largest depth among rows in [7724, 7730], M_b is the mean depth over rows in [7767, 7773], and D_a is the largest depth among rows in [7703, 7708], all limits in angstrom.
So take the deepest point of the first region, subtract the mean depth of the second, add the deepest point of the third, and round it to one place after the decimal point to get 1.2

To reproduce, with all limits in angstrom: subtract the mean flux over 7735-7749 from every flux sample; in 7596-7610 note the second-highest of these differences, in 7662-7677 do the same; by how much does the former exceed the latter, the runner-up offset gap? 1.5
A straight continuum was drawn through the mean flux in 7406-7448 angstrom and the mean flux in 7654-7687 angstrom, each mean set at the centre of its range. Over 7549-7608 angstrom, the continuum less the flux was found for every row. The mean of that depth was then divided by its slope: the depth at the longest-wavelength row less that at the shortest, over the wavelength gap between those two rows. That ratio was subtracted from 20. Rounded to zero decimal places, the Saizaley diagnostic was -13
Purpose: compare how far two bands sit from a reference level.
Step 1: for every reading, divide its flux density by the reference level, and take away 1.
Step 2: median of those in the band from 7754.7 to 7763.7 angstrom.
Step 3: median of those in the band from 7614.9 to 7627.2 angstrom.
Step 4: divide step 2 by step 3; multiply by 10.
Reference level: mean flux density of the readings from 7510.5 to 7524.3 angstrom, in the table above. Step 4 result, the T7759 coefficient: 14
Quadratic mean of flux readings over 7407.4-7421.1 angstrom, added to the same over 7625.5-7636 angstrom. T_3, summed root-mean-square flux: 28.4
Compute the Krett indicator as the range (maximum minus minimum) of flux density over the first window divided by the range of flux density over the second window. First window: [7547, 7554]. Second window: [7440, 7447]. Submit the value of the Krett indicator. 1.0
